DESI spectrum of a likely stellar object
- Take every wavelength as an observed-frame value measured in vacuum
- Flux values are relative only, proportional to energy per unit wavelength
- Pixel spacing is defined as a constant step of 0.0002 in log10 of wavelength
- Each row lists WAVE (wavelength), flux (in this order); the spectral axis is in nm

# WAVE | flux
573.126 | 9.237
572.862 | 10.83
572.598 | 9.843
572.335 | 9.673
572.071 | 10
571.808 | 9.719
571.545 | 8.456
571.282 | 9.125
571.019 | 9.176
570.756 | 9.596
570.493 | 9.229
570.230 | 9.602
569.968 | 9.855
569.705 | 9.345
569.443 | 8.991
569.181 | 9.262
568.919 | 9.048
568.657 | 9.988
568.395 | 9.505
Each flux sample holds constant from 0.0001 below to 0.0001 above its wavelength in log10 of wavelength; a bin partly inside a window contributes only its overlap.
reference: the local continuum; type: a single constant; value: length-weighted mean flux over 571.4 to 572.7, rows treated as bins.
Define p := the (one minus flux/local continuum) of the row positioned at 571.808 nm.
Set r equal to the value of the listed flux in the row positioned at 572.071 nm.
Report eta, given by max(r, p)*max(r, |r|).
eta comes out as 100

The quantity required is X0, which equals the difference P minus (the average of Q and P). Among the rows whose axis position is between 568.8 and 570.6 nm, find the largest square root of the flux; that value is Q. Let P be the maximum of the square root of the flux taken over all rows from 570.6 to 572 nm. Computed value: -0.01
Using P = 3.12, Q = 3.14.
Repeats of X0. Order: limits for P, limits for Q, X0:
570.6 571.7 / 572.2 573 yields -0.10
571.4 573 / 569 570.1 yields 0.08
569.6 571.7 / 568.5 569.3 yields -0.01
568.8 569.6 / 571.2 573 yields -0.12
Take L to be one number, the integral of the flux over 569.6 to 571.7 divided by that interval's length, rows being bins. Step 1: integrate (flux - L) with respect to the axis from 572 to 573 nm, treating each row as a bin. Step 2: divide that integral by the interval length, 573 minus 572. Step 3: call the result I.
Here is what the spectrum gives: 0.79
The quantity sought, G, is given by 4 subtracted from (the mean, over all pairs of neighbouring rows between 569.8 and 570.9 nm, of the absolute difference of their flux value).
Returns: -3.67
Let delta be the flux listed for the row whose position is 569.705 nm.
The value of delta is 9.345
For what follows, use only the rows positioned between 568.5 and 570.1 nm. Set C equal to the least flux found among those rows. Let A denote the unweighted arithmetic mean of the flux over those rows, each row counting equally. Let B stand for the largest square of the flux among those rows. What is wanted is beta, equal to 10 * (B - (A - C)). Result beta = 993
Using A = 9.41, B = 100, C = 8.991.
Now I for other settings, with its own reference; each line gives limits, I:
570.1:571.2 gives 0.09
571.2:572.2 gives 0.03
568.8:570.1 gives 0.00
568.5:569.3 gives 0.14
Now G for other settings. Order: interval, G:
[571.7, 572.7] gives -3.74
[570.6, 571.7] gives -3.62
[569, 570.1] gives -3.62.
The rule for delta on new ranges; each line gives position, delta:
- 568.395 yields 9.505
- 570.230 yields 9.602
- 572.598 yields 9.843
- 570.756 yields 9.596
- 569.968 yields 9.855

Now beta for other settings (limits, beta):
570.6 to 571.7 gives 915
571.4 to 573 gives 1160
